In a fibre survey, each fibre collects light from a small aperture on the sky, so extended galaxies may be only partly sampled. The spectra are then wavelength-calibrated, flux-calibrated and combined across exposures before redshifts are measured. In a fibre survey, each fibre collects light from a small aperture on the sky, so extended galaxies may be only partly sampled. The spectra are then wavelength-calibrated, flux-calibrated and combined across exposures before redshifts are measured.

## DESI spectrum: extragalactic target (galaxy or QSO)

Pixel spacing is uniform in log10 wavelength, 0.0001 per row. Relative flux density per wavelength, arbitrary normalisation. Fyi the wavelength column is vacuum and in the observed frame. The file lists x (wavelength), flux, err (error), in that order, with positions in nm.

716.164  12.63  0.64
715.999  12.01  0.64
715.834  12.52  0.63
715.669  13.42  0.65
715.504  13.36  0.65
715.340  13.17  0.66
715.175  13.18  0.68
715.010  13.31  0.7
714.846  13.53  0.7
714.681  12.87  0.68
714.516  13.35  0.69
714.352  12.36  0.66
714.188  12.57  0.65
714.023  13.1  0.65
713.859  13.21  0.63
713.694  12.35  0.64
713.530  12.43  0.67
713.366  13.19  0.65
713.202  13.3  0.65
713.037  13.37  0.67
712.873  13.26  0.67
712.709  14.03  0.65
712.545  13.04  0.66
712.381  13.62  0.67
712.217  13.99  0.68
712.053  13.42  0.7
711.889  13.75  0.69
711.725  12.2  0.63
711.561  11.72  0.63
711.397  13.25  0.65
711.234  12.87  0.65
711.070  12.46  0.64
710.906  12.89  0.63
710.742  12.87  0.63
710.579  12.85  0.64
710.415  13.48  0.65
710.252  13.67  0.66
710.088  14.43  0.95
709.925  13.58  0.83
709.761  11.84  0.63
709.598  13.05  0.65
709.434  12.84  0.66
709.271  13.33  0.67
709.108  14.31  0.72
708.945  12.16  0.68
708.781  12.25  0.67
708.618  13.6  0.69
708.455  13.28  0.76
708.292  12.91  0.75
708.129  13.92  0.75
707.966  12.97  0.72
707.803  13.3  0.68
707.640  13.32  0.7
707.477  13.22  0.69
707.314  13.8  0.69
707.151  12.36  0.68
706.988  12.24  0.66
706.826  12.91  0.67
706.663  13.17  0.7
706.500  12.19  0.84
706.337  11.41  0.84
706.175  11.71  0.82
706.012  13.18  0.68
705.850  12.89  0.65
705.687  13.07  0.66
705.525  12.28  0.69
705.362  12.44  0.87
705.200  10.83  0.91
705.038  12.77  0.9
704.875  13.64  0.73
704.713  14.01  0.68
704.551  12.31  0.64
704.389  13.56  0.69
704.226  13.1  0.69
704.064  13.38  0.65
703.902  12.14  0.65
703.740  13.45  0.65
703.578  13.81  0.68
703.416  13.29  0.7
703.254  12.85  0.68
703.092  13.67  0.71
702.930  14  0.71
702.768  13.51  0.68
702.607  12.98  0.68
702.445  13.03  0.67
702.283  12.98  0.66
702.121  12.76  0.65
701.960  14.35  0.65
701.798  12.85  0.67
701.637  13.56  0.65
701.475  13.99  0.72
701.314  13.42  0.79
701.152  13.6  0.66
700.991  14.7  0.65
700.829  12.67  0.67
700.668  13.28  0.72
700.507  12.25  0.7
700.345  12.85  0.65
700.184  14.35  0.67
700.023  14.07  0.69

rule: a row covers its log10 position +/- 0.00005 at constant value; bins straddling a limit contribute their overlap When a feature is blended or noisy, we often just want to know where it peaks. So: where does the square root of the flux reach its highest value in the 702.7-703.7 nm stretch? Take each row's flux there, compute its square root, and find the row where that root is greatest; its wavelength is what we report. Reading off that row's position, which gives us 702.930 nm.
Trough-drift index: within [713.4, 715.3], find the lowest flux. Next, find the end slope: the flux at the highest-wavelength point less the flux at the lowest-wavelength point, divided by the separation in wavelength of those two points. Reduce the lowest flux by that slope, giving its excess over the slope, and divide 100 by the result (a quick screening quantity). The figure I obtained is 8.4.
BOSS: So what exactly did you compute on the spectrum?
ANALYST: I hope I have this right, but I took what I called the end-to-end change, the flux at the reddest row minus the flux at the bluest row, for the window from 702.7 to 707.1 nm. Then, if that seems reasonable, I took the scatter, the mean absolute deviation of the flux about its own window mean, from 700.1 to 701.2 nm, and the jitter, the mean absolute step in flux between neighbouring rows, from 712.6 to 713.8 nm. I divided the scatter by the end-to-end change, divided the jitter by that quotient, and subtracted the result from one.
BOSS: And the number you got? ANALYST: 1.6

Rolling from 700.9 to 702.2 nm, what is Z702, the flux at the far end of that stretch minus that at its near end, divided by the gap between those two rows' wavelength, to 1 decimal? -1.7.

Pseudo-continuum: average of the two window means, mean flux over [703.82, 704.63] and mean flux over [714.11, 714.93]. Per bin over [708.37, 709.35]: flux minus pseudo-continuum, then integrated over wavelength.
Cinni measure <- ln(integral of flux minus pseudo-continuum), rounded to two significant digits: -1.5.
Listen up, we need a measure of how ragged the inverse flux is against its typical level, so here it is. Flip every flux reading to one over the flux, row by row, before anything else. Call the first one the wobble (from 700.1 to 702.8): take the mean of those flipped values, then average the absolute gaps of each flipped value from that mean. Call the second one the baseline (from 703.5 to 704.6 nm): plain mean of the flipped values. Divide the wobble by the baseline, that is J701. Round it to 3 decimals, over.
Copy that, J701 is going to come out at 0.039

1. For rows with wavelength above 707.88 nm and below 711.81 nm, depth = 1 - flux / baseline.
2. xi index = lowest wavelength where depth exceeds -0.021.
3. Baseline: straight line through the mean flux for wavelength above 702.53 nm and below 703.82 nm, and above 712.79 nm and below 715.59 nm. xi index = 707.966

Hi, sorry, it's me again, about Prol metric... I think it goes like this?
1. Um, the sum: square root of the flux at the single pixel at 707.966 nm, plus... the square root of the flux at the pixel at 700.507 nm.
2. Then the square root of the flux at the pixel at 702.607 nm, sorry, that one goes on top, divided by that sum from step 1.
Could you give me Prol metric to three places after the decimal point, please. 0.507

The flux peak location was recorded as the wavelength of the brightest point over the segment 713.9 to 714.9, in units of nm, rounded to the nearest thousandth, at 714.846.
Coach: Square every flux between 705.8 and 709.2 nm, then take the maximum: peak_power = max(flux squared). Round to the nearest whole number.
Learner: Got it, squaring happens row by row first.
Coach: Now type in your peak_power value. 205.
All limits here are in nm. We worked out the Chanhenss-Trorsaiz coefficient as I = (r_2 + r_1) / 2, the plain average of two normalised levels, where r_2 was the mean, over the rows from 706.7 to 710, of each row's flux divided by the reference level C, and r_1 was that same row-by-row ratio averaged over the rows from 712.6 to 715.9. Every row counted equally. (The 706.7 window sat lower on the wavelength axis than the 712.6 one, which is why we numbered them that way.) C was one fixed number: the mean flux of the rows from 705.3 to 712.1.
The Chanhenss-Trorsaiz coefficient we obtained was 1.01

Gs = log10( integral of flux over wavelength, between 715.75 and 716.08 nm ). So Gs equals 0.607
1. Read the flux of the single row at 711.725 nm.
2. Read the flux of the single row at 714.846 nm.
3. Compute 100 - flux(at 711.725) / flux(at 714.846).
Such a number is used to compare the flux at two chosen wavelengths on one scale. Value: 99.1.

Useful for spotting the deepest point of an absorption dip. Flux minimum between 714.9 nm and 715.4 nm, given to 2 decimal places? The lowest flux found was 13.17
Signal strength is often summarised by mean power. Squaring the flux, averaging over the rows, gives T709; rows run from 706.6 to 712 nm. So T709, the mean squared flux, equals 171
